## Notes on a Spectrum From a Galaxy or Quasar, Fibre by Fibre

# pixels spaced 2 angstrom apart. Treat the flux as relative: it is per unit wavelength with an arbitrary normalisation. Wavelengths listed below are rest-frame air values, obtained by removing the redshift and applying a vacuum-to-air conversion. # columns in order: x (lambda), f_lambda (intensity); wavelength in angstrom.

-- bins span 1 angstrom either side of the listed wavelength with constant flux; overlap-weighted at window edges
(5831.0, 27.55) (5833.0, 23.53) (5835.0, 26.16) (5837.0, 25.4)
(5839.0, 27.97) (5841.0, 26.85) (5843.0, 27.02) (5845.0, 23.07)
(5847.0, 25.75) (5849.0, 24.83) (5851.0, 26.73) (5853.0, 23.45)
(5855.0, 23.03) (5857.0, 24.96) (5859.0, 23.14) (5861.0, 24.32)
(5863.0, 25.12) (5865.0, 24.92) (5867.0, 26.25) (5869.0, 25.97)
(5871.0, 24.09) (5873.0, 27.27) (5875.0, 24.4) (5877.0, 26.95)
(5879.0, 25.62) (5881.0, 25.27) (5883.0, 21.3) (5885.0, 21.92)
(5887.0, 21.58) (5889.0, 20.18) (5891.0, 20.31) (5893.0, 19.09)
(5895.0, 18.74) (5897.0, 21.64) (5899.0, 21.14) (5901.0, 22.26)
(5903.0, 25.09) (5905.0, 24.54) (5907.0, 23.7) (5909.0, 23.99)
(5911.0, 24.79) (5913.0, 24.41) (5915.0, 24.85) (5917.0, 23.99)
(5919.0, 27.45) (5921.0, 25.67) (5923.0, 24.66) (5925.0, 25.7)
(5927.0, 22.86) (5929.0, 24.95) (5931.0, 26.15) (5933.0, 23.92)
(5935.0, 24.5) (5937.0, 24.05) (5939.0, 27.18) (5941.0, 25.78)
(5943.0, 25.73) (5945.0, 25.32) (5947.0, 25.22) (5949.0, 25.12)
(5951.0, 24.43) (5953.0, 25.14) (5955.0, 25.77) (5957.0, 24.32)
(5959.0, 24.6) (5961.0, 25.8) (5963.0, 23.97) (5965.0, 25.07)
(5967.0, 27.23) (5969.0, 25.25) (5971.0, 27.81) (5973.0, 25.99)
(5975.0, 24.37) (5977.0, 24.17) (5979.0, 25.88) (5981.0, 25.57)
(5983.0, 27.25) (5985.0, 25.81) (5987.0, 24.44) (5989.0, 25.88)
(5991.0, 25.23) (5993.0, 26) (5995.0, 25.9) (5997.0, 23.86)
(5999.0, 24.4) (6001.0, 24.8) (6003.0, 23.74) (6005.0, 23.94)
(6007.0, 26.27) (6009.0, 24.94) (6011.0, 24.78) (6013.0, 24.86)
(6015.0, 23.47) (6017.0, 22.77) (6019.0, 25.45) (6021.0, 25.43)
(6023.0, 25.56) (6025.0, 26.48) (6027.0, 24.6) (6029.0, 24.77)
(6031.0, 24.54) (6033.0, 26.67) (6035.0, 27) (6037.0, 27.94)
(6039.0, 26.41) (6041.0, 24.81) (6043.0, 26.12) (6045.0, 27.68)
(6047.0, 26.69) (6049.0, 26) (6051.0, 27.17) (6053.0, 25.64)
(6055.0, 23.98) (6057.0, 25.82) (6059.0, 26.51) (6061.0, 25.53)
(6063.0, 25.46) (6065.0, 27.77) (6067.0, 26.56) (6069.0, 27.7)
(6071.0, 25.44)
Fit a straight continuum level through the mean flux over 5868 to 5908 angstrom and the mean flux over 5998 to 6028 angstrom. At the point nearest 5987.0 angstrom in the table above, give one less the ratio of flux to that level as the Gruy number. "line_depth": -0.001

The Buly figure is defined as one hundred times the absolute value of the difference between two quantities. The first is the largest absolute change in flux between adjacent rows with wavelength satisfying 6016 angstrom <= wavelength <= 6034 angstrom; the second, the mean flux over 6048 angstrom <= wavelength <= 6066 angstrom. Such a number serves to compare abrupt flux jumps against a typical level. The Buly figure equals 2331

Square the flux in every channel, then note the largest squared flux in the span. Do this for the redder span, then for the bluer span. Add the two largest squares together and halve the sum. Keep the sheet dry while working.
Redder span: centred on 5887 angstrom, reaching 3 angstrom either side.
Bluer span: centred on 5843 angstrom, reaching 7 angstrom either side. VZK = 631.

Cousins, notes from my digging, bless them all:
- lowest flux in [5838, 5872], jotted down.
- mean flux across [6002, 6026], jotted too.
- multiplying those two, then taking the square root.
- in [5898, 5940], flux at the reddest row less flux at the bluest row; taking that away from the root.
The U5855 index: 18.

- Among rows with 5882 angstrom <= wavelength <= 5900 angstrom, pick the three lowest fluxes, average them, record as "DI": 19.3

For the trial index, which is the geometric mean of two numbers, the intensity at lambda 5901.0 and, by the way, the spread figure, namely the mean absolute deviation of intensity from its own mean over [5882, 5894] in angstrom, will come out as 4.40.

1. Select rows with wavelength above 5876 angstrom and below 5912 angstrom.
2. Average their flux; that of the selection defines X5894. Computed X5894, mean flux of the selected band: 22.7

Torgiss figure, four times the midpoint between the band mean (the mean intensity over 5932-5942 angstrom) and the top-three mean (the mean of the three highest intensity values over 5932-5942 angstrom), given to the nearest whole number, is 102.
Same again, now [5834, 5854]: 106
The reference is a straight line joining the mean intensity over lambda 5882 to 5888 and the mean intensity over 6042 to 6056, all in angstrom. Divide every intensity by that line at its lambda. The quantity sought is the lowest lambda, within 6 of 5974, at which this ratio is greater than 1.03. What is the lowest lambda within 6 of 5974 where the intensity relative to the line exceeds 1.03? 5969.0 angstrom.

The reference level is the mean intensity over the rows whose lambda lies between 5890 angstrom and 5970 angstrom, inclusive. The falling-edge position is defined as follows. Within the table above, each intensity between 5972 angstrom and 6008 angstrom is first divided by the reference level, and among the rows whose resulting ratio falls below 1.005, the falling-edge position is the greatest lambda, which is 6005.0 angstrom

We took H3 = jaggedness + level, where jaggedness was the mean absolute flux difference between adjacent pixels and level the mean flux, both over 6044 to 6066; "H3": 27.4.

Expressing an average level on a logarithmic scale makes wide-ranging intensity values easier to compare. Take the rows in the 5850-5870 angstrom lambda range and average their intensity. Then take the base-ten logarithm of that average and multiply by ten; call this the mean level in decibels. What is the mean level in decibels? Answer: 13.9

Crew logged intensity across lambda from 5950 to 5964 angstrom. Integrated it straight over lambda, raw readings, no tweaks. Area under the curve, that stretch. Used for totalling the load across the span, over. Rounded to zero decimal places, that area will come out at 348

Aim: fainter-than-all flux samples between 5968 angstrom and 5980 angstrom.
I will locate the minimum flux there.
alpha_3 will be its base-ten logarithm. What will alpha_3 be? 1.38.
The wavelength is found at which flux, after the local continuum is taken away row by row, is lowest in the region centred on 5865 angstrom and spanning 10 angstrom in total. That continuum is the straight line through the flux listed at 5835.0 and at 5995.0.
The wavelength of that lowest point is 5861.0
